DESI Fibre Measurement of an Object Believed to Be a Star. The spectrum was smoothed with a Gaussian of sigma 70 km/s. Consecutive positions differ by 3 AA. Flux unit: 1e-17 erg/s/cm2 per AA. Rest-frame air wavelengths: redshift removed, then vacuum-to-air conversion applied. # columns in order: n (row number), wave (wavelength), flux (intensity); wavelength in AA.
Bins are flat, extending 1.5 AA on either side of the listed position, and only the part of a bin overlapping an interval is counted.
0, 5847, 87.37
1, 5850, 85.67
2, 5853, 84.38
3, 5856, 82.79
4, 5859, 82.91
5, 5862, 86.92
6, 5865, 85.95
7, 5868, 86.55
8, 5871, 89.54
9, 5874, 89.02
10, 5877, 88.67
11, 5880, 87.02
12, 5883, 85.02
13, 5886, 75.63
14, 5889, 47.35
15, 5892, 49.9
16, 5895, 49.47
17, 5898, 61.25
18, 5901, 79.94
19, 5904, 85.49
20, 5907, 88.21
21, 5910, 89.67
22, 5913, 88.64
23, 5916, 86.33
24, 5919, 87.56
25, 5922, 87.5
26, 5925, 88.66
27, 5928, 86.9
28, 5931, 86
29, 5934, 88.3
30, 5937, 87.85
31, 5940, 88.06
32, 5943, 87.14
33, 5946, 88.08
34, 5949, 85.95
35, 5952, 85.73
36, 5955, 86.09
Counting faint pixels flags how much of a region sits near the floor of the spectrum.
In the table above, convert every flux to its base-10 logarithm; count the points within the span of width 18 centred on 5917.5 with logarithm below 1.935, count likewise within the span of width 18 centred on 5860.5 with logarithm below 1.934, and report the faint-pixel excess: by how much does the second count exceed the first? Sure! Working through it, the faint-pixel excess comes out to 3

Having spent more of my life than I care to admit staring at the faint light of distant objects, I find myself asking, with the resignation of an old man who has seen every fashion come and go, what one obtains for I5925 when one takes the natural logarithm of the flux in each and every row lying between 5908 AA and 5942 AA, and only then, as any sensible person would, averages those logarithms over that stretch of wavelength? 4.47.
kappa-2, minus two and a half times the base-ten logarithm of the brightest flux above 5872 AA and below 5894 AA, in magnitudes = -4.87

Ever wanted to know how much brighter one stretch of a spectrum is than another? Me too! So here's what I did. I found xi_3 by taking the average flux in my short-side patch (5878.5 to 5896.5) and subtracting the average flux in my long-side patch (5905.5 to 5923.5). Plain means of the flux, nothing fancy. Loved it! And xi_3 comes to -22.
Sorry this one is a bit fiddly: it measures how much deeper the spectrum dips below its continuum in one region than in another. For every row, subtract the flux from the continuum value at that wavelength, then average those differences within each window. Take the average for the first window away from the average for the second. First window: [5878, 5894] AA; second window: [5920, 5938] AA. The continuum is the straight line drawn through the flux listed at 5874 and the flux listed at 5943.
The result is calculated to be -20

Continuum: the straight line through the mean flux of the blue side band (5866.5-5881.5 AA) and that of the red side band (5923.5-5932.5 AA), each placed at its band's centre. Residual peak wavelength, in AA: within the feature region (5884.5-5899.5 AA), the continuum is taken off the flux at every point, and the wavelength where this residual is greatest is 5886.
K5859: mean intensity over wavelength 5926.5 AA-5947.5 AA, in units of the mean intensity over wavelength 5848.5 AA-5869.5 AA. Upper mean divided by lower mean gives 1.03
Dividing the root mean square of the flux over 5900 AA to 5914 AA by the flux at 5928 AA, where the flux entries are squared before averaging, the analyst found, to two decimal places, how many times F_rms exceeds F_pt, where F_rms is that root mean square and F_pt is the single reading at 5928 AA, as 0.99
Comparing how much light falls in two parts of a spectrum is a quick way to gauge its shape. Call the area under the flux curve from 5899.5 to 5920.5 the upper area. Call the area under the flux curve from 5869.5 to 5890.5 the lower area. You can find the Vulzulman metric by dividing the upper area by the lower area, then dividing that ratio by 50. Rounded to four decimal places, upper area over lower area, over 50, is 0.0216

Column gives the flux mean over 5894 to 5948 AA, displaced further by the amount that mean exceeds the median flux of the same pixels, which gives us 80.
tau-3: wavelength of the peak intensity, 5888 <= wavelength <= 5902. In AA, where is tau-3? 5901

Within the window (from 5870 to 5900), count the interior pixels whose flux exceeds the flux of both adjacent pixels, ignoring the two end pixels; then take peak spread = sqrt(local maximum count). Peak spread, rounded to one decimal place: 1.0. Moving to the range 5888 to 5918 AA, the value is 1.4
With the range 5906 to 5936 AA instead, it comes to 1.7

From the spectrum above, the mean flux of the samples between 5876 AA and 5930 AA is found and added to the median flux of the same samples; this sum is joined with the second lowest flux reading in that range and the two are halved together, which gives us 107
